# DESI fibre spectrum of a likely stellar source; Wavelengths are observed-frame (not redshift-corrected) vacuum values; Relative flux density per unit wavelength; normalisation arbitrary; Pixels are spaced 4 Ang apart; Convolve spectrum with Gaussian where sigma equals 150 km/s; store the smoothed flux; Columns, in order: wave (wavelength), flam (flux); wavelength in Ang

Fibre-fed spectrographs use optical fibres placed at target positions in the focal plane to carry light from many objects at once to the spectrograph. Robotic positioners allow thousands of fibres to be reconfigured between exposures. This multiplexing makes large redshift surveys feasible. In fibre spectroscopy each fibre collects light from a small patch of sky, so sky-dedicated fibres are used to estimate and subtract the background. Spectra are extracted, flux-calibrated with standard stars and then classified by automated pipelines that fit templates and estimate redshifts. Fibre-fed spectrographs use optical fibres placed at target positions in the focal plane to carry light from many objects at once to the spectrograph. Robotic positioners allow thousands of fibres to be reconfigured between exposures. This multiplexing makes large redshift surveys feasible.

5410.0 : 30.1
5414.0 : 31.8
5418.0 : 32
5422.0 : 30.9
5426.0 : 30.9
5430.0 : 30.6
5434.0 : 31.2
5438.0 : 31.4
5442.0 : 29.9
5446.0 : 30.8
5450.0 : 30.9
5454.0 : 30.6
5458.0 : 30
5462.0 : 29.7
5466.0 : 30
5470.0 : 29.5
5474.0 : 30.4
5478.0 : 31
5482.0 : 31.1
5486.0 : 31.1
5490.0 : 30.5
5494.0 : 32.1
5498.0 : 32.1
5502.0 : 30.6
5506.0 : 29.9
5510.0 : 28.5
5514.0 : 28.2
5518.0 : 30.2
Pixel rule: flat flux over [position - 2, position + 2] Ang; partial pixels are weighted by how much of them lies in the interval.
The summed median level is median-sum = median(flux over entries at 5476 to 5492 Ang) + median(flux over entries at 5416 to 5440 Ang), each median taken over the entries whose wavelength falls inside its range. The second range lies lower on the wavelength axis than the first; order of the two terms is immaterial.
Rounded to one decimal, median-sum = 62.1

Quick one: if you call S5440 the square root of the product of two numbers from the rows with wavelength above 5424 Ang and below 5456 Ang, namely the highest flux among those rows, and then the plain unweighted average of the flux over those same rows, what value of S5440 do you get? 31.1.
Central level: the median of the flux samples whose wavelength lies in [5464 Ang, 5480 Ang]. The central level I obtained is 30.2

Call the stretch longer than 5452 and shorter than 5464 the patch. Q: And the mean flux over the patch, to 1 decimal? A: 30.1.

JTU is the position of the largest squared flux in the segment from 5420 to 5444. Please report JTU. 5438.0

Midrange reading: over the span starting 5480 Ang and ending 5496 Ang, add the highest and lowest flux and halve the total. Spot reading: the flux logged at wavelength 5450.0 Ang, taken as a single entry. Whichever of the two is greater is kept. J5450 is 31.3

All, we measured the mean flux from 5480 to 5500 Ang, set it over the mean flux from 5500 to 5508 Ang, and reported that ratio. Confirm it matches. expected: 1.037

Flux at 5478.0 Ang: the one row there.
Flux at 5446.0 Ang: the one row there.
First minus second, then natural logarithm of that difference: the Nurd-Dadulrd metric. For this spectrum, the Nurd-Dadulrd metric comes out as -1.6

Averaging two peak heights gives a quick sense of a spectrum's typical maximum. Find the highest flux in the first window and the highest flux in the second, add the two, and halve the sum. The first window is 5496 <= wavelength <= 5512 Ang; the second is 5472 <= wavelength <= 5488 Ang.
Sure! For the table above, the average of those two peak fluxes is 31.6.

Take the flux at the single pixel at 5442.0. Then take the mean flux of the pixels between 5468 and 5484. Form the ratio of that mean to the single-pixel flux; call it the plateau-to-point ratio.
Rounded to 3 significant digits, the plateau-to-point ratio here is 1.02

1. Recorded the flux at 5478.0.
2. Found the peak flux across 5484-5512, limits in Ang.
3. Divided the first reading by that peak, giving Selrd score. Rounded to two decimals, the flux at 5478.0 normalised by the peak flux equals 0.97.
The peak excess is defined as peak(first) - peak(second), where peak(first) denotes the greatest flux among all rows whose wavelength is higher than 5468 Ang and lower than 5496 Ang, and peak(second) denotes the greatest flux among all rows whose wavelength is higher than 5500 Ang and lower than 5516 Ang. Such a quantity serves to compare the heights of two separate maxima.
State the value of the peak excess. 1.5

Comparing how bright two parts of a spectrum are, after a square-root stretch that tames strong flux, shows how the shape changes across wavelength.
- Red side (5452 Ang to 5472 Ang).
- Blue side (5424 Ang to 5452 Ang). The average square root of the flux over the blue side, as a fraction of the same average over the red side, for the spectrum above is 1.01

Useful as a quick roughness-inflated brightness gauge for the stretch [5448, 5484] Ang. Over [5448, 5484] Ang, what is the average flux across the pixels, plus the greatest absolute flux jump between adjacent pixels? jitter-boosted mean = 31.3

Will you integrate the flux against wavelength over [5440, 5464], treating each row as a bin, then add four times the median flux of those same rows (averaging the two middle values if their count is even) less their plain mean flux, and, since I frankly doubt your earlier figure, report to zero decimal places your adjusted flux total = 818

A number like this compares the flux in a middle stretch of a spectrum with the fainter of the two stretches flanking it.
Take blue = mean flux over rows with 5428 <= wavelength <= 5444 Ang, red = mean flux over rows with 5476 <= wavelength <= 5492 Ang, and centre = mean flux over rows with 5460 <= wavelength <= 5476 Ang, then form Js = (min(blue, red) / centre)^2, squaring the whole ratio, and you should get 1.06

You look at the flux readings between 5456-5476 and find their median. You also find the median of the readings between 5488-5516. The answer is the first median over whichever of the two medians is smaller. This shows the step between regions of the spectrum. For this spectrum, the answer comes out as 1.00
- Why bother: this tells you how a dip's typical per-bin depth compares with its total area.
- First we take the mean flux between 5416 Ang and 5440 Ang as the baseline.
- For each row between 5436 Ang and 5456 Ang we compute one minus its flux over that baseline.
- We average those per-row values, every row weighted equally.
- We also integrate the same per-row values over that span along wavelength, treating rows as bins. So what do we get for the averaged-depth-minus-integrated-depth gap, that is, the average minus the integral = -0.27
